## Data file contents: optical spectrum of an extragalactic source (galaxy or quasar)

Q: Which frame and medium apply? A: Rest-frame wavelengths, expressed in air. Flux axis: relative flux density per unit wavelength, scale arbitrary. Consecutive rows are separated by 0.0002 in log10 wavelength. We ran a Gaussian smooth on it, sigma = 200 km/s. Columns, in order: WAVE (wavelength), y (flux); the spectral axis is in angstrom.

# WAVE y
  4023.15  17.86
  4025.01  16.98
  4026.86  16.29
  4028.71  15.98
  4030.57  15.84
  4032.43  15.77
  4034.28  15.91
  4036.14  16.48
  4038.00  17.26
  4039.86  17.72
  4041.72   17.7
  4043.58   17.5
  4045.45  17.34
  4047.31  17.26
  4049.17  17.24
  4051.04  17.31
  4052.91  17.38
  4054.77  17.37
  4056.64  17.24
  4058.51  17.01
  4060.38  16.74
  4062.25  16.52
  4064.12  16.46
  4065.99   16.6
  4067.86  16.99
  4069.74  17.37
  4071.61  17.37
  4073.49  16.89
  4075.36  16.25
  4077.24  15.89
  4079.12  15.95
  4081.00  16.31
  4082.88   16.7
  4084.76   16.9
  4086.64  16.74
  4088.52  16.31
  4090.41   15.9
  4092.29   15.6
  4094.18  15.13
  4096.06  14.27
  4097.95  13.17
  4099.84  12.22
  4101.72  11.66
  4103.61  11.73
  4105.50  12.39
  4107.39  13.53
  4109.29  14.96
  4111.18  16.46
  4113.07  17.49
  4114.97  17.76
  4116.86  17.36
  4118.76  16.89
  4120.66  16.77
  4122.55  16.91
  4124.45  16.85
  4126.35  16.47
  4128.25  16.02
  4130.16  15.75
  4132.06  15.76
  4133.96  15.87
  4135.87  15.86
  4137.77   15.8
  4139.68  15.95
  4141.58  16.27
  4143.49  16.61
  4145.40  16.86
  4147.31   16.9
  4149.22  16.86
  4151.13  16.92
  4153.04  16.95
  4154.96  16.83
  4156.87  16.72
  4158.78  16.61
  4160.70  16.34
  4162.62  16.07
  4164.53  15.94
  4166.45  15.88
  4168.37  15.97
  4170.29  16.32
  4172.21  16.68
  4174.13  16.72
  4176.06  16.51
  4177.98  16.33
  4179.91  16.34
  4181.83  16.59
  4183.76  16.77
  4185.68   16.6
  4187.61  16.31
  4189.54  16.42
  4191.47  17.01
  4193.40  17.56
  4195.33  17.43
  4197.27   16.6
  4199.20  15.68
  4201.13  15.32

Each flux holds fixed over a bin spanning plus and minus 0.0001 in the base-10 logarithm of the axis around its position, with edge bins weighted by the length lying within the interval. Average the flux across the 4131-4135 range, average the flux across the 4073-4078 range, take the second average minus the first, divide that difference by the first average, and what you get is 0.03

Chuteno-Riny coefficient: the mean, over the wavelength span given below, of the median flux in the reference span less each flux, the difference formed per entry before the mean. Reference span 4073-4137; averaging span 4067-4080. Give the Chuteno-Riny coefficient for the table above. -0.69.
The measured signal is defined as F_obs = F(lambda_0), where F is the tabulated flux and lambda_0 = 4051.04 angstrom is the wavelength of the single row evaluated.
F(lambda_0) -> 17.31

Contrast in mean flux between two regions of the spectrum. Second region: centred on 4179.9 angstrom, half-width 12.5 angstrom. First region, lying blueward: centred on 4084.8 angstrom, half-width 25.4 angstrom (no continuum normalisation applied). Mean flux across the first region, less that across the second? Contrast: -1.1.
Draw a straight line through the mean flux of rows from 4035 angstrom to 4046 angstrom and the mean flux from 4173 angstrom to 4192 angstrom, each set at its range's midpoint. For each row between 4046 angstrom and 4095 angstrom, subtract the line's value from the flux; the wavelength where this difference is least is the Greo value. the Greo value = 4094.18 angstrom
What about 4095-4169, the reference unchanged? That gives 4101.72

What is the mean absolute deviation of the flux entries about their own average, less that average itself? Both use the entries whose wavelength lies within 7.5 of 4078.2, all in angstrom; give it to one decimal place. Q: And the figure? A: -16.1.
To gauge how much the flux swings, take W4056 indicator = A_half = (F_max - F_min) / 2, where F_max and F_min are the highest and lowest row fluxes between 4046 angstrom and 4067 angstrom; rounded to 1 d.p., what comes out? 0.5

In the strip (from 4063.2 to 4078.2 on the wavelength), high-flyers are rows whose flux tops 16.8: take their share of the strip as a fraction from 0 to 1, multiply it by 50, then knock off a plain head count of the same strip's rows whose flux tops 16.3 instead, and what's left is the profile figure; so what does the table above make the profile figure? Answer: 19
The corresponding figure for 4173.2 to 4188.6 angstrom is -8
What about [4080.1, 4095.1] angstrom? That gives 1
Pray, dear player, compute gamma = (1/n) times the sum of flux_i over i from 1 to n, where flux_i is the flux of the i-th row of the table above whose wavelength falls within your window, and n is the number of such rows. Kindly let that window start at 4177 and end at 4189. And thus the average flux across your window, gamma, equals 16.5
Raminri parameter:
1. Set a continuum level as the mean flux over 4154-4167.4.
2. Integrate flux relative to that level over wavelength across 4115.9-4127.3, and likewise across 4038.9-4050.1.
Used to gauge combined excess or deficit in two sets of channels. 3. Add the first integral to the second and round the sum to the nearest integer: 19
